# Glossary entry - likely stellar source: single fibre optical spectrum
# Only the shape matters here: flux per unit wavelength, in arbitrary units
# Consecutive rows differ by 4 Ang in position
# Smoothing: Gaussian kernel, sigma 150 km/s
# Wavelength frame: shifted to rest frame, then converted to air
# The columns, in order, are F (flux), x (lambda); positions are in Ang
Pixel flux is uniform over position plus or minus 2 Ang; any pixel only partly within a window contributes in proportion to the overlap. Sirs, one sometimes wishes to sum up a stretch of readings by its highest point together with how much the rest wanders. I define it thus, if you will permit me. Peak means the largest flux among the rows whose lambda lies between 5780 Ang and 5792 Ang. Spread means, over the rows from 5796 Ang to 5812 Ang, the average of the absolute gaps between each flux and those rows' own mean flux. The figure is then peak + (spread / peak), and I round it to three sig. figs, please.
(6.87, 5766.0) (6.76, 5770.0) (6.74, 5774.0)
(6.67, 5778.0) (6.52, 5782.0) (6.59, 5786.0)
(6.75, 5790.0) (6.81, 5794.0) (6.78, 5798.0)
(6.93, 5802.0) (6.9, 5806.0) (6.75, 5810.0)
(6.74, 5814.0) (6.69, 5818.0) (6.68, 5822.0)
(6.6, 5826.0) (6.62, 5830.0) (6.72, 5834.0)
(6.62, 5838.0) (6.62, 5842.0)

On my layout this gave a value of 6.76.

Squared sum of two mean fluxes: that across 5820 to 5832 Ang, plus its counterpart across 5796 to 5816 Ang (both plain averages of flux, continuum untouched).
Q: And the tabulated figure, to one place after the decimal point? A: 181.0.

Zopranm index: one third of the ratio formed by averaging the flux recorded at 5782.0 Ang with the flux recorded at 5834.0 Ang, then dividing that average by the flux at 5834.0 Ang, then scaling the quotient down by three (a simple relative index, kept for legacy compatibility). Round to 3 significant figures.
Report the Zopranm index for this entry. 0.328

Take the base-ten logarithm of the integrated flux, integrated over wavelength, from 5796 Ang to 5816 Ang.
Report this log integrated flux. 2.135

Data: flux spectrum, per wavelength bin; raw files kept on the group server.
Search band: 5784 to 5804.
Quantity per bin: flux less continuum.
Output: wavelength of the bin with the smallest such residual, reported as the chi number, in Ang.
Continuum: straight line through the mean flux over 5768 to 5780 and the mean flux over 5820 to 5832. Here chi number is 5786.0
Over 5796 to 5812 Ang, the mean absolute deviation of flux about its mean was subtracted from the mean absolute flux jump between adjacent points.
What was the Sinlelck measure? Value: 0.035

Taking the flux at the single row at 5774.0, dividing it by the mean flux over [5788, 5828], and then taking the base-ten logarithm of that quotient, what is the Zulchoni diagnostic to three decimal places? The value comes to -0.001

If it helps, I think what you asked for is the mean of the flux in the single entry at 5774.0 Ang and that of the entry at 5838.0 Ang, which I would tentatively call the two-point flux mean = 6.68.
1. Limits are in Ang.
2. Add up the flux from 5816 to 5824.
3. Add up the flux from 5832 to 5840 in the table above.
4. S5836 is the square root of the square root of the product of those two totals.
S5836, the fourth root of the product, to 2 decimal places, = 3.65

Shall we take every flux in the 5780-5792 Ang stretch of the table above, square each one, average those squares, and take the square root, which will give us 6.62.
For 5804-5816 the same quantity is 6.80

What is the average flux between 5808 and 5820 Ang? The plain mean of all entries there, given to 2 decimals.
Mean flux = 6.73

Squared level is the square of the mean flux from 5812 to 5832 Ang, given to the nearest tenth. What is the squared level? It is 44.4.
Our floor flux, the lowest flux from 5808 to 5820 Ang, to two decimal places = 6.69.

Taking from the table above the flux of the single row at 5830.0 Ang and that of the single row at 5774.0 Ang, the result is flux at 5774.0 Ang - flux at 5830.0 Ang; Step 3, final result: 0.12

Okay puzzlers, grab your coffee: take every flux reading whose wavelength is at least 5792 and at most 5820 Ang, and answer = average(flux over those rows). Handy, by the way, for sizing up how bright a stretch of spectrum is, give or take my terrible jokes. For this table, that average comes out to 6.80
